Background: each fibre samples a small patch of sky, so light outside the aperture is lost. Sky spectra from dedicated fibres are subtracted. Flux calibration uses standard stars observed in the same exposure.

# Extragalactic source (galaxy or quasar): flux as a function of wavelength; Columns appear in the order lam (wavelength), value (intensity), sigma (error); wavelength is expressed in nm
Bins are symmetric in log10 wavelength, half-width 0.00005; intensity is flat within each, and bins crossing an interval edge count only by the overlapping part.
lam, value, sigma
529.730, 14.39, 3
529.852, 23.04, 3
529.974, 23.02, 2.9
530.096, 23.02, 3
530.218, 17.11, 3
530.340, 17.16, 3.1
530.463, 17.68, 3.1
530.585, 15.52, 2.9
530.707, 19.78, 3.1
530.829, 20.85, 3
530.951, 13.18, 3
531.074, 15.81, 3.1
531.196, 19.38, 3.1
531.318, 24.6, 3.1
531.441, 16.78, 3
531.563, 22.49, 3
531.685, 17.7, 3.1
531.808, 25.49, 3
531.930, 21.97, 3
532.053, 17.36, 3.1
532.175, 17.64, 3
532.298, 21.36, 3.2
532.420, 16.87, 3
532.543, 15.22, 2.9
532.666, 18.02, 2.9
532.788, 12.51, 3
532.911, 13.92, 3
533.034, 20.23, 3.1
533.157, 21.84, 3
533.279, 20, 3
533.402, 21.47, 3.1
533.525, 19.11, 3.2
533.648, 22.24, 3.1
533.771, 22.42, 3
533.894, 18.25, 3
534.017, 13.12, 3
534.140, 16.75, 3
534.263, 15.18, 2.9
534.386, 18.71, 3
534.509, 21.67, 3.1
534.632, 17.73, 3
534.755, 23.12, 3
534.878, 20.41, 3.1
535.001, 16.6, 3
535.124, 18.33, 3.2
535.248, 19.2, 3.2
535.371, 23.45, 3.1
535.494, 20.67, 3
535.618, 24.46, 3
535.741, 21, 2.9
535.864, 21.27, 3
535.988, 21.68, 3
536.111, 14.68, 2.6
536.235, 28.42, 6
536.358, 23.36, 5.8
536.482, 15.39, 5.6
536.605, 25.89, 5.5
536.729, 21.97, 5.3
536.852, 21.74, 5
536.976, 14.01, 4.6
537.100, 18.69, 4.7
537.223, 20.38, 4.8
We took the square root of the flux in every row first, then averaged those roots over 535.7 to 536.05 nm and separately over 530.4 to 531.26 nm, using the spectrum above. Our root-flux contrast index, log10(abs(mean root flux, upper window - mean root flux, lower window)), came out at -0.35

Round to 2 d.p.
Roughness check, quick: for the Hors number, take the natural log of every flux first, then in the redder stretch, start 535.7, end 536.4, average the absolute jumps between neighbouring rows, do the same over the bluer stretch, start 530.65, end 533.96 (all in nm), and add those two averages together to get 0.45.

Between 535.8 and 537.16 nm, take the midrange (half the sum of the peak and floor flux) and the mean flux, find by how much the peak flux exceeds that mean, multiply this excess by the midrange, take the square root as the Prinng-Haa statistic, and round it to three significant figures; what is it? 12.8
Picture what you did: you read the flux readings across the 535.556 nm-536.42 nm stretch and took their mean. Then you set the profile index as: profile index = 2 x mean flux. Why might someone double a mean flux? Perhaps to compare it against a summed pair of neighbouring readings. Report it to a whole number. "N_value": 44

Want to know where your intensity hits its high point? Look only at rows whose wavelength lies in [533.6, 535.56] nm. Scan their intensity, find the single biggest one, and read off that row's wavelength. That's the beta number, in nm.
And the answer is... 535.371 nm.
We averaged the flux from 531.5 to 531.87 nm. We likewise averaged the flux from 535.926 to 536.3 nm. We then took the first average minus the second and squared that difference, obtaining 0.1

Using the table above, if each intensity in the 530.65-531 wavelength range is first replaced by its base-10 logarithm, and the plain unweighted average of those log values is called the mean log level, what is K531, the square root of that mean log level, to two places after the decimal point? 1.12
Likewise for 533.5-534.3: 1.12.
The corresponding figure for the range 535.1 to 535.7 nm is 1.15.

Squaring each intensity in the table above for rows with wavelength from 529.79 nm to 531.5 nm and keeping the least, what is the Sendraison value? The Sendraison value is 174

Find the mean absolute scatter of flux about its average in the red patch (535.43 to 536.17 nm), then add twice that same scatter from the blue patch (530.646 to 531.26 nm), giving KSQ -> 7.3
